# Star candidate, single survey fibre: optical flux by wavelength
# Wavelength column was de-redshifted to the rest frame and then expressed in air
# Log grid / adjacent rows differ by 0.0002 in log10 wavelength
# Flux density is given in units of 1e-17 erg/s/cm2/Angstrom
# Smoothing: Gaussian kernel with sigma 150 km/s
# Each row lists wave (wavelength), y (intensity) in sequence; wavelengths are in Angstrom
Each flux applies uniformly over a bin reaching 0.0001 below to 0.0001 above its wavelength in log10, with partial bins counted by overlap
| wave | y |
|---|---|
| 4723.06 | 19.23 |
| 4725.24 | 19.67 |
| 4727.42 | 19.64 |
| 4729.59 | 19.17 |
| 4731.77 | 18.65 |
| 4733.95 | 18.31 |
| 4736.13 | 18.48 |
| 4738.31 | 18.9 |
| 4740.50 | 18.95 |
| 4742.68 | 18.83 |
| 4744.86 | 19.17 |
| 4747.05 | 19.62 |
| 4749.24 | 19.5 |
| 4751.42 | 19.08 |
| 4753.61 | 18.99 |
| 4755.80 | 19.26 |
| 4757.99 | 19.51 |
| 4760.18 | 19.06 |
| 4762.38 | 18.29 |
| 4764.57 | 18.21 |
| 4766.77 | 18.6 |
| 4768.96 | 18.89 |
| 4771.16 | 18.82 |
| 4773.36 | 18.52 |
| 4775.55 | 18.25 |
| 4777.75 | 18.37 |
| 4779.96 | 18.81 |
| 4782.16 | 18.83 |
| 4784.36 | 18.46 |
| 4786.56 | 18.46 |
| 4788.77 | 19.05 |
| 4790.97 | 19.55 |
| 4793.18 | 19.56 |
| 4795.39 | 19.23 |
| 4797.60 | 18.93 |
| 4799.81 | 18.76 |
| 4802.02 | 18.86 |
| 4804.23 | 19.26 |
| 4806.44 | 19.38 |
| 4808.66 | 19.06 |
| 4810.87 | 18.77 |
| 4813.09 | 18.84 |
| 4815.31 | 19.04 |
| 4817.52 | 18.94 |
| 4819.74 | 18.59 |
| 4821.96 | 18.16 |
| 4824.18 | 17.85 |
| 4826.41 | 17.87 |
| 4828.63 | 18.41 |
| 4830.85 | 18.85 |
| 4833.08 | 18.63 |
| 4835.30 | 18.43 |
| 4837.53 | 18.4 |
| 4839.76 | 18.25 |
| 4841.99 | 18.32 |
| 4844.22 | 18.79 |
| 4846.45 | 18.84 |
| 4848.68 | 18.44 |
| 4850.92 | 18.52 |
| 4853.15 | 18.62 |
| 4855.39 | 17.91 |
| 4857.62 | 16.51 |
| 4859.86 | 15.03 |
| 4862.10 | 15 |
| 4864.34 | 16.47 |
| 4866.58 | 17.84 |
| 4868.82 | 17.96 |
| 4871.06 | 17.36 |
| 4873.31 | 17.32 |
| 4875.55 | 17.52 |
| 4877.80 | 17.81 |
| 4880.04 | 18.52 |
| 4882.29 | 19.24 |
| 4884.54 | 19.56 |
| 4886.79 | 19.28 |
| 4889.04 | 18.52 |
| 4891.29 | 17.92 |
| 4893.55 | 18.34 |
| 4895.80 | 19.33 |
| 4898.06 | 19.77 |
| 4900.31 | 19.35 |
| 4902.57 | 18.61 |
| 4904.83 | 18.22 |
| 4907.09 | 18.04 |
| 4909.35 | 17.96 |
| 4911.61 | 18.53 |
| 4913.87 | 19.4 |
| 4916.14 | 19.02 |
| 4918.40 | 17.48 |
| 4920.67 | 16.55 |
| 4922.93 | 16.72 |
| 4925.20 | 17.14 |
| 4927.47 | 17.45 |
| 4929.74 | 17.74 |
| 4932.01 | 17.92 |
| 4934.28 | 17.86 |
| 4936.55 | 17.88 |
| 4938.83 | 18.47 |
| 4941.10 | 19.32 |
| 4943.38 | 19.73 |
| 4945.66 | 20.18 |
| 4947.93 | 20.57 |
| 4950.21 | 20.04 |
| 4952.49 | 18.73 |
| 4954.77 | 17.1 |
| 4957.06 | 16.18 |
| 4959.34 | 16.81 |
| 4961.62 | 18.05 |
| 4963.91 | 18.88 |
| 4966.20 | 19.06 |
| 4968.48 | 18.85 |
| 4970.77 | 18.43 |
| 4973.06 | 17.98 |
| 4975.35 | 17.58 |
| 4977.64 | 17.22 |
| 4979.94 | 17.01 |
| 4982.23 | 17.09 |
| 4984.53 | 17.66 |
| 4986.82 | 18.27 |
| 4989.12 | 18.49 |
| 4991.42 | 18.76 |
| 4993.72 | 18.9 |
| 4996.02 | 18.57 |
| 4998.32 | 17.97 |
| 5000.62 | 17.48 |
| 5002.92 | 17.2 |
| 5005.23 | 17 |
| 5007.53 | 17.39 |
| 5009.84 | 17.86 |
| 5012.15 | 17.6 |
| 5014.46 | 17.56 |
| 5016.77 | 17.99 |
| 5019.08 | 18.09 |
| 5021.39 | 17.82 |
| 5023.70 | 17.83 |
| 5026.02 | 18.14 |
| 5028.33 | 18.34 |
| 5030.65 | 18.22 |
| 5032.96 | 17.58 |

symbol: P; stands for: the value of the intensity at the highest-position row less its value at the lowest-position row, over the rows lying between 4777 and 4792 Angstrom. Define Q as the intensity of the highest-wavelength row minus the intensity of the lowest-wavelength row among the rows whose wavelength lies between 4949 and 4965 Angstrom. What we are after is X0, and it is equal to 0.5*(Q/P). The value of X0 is -0.5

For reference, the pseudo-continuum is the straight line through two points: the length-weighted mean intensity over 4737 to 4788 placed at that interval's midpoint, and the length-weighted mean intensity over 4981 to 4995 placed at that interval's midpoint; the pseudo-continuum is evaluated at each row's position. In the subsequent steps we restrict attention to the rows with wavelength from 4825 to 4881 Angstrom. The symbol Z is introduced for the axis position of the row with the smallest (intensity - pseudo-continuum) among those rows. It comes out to 4862.10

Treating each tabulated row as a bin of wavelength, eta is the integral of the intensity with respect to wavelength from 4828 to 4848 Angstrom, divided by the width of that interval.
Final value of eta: 18.6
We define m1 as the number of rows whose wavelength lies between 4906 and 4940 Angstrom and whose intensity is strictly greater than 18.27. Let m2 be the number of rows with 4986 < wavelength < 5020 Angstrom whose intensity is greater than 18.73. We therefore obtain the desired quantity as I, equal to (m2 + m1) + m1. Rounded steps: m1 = 4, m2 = 2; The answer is 10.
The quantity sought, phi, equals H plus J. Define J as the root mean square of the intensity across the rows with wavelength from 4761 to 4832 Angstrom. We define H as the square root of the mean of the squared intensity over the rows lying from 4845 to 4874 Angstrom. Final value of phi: 36.15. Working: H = 17.41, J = 18.74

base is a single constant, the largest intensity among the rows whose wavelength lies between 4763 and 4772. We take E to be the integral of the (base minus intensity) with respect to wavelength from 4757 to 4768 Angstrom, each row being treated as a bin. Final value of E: 2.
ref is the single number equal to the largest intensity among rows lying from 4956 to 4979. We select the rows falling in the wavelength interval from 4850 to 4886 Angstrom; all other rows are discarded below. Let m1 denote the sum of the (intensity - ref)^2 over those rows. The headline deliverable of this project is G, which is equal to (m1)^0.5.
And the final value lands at 7.8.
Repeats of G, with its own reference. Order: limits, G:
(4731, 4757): 1.3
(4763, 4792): 1.9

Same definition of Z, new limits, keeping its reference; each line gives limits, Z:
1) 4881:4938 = 4920.67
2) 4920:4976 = 4957.06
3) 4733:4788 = 4764.57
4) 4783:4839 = 4824.18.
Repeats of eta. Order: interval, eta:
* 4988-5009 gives 18.0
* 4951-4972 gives 18.0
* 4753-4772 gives 18.8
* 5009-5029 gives 17.9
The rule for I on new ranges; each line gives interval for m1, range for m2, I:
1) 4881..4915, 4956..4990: 25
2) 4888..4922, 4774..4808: 29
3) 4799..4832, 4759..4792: 31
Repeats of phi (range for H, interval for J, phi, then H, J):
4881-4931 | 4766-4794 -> 37.18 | 18.39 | 18.79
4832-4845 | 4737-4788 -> 37.32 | 18.47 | 18.85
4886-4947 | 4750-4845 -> 37.17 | 18.42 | 18.75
